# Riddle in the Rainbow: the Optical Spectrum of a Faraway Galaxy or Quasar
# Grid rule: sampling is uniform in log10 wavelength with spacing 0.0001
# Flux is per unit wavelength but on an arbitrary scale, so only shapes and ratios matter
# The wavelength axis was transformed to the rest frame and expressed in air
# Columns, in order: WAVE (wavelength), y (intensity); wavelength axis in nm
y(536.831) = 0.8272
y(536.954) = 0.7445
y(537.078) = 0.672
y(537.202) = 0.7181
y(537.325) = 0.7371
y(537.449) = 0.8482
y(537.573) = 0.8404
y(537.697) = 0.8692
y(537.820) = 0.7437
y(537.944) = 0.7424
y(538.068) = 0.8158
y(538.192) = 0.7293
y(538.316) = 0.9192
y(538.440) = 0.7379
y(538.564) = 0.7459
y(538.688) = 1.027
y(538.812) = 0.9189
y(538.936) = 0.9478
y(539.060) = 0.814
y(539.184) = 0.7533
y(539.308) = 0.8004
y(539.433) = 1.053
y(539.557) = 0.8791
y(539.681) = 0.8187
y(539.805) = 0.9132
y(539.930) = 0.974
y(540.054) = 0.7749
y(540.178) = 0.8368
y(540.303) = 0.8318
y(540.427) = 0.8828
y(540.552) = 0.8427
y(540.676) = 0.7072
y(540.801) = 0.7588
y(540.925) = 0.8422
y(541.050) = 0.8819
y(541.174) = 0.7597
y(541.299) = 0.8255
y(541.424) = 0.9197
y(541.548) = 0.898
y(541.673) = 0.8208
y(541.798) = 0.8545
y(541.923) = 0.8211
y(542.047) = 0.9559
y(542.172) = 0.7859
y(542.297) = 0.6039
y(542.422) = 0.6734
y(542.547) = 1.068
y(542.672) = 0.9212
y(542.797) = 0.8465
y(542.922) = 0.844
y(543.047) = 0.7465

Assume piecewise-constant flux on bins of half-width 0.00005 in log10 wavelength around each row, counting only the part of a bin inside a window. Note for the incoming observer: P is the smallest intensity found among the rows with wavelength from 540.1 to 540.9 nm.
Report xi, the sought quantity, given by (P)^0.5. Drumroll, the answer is 0.84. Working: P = 0.7072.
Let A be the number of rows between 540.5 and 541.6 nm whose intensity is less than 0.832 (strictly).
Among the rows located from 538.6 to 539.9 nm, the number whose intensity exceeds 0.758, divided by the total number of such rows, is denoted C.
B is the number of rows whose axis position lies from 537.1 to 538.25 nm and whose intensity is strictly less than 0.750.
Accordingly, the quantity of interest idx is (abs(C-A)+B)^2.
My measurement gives 66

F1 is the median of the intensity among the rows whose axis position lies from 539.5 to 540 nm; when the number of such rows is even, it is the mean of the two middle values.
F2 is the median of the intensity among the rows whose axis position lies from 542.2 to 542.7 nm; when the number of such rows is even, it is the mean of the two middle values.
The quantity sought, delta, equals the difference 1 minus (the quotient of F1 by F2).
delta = -0.12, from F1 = 0.90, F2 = 0.80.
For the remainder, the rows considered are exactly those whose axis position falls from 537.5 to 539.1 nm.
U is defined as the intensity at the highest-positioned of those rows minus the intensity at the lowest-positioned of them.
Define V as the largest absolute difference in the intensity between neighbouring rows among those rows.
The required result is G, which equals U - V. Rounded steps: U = -0.03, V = 0.28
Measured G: -0.31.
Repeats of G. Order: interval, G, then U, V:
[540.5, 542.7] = -0.32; 0.08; 0.39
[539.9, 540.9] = -0.41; -0.22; 0.20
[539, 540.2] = -0.23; 0.02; 0.25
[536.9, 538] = -0.13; 0.00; 0.13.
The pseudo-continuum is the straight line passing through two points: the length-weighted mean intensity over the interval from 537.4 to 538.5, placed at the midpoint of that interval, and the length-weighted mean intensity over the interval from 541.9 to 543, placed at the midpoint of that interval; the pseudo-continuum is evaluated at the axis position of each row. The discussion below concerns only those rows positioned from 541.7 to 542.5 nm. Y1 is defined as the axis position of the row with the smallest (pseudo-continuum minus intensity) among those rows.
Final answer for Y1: 542.047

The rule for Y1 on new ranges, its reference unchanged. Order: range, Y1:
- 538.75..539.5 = 539.433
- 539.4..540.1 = 539.433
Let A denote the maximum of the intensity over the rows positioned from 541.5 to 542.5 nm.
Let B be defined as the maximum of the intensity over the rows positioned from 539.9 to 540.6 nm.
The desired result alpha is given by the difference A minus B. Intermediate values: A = 0.9559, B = 0.974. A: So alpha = -0.018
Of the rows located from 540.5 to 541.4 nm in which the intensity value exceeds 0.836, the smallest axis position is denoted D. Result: 540.552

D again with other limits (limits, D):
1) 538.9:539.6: 538.936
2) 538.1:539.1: 538.316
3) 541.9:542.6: 542.047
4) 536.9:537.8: 537.449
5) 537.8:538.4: 538.316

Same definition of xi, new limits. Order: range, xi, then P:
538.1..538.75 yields 0.85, 0.7293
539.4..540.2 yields 0.88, 0.7749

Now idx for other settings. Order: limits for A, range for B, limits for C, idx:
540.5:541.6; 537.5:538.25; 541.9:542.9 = 39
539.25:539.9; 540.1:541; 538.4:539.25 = 6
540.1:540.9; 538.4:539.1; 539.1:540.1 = 17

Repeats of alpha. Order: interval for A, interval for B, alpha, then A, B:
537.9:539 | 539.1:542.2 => -0.026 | 1.027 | 1.053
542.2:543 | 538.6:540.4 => 0.015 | 1.068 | 1.053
